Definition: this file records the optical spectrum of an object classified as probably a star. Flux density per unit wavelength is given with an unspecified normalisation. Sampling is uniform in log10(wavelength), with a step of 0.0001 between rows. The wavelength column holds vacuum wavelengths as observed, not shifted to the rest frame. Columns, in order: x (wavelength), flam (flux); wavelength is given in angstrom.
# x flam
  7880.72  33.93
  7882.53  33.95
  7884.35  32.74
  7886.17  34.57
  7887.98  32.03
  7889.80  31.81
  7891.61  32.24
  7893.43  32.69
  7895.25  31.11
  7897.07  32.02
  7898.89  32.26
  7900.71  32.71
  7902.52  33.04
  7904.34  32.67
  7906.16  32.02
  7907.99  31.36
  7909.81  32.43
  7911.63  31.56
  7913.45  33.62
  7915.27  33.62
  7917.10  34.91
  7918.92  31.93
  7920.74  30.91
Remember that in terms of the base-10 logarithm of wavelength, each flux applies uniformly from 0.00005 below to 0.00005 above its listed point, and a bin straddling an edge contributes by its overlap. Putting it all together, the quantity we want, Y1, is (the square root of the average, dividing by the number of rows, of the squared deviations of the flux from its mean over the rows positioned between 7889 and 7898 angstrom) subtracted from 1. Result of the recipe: 0.48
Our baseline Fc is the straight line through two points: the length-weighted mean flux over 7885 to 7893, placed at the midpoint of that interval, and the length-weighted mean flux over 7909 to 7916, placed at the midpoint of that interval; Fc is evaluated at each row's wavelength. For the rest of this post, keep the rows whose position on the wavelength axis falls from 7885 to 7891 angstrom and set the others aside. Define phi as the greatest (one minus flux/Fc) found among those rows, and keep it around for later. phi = 0.027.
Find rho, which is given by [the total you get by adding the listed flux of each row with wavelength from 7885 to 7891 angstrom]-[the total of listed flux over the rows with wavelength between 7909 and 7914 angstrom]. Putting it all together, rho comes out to 0.8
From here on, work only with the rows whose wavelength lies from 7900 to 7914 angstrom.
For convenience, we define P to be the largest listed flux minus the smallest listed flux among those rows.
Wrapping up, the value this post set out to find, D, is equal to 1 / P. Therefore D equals 0.4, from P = 2.26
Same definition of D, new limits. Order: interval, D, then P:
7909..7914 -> 0.5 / 2.06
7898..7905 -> 1.3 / 0.78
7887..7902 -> 0.6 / 1.60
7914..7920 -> 0.3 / 2.98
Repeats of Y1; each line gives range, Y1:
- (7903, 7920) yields -0.10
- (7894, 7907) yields 0.41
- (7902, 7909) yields 0.36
